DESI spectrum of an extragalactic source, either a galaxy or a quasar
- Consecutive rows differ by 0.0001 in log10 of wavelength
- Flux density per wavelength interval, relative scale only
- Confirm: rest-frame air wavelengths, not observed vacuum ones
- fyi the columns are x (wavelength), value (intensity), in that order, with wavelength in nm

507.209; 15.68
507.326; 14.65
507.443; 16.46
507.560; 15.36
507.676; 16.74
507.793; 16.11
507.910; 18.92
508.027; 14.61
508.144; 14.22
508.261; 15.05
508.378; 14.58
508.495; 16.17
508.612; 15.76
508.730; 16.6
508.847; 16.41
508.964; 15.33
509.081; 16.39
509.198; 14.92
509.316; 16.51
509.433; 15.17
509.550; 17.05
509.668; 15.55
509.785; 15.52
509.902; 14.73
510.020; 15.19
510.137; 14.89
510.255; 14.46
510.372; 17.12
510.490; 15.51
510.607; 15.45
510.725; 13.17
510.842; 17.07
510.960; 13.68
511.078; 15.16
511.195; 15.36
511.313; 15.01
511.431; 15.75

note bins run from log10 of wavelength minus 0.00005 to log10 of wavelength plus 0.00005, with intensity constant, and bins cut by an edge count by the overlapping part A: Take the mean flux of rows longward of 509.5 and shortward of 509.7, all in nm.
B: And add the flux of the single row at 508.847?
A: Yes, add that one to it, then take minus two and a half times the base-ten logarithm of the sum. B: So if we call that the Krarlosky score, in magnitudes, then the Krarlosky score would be -3.79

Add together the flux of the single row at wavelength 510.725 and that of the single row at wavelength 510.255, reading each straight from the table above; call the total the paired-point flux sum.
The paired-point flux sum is 27.6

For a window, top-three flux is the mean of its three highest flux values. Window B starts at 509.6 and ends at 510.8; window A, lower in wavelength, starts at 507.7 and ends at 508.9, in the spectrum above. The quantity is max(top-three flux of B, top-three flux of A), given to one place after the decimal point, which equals 17.3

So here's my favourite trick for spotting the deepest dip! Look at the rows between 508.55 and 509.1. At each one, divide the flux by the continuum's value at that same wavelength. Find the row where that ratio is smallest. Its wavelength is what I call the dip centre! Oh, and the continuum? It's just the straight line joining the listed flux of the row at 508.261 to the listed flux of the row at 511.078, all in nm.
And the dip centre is 508.964 nm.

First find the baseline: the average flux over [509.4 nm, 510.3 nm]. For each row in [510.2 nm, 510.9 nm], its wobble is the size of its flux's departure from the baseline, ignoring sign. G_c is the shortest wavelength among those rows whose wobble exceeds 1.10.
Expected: 510.372 nm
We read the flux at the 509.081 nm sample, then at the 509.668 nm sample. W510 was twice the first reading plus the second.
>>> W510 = 48.3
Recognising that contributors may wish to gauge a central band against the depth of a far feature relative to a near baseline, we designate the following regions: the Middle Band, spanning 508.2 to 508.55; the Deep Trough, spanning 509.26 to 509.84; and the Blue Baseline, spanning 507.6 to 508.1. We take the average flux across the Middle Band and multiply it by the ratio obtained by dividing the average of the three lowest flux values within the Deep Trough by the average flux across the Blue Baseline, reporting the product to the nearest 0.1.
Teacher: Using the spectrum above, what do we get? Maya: 14.2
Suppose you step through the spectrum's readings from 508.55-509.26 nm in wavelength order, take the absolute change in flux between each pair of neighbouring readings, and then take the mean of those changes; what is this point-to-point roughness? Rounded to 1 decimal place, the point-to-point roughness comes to 0.9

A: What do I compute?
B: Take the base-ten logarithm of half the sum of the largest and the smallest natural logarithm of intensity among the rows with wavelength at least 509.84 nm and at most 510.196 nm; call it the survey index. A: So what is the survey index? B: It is 0.432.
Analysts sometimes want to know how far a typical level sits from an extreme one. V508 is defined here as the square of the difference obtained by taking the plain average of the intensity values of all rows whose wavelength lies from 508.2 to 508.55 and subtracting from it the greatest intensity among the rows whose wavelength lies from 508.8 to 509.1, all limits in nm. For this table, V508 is 1.3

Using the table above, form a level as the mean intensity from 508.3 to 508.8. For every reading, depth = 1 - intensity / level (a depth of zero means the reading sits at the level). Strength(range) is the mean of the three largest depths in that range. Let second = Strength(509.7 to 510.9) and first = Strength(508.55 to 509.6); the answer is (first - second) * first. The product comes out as -0.003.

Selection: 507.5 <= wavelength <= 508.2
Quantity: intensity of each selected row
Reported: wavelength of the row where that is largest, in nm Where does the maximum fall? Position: 507.910 nm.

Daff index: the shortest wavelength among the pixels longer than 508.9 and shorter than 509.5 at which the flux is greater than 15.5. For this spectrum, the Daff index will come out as 509.081 nm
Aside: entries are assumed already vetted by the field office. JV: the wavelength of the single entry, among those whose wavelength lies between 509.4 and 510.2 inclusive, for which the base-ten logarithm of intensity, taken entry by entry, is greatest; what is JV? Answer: 509.550 nm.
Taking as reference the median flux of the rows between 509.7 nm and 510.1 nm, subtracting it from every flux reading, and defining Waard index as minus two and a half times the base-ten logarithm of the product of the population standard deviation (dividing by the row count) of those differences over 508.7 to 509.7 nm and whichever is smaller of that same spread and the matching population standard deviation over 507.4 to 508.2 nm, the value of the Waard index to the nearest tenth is 0.7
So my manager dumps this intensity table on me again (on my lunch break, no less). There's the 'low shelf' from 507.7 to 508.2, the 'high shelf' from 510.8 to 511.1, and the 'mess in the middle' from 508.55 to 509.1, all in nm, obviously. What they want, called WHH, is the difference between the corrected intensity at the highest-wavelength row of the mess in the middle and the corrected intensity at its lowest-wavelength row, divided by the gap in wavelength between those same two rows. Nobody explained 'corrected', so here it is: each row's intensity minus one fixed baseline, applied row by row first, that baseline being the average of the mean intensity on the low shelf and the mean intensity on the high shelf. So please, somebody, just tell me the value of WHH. 1.3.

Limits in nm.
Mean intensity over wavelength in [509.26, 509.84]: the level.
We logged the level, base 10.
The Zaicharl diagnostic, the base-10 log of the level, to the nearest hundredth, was 1.20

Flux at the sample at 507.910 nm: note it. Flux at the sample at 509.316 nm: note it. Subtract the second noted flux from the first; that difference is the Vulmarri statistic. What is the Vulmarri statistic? 2.4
